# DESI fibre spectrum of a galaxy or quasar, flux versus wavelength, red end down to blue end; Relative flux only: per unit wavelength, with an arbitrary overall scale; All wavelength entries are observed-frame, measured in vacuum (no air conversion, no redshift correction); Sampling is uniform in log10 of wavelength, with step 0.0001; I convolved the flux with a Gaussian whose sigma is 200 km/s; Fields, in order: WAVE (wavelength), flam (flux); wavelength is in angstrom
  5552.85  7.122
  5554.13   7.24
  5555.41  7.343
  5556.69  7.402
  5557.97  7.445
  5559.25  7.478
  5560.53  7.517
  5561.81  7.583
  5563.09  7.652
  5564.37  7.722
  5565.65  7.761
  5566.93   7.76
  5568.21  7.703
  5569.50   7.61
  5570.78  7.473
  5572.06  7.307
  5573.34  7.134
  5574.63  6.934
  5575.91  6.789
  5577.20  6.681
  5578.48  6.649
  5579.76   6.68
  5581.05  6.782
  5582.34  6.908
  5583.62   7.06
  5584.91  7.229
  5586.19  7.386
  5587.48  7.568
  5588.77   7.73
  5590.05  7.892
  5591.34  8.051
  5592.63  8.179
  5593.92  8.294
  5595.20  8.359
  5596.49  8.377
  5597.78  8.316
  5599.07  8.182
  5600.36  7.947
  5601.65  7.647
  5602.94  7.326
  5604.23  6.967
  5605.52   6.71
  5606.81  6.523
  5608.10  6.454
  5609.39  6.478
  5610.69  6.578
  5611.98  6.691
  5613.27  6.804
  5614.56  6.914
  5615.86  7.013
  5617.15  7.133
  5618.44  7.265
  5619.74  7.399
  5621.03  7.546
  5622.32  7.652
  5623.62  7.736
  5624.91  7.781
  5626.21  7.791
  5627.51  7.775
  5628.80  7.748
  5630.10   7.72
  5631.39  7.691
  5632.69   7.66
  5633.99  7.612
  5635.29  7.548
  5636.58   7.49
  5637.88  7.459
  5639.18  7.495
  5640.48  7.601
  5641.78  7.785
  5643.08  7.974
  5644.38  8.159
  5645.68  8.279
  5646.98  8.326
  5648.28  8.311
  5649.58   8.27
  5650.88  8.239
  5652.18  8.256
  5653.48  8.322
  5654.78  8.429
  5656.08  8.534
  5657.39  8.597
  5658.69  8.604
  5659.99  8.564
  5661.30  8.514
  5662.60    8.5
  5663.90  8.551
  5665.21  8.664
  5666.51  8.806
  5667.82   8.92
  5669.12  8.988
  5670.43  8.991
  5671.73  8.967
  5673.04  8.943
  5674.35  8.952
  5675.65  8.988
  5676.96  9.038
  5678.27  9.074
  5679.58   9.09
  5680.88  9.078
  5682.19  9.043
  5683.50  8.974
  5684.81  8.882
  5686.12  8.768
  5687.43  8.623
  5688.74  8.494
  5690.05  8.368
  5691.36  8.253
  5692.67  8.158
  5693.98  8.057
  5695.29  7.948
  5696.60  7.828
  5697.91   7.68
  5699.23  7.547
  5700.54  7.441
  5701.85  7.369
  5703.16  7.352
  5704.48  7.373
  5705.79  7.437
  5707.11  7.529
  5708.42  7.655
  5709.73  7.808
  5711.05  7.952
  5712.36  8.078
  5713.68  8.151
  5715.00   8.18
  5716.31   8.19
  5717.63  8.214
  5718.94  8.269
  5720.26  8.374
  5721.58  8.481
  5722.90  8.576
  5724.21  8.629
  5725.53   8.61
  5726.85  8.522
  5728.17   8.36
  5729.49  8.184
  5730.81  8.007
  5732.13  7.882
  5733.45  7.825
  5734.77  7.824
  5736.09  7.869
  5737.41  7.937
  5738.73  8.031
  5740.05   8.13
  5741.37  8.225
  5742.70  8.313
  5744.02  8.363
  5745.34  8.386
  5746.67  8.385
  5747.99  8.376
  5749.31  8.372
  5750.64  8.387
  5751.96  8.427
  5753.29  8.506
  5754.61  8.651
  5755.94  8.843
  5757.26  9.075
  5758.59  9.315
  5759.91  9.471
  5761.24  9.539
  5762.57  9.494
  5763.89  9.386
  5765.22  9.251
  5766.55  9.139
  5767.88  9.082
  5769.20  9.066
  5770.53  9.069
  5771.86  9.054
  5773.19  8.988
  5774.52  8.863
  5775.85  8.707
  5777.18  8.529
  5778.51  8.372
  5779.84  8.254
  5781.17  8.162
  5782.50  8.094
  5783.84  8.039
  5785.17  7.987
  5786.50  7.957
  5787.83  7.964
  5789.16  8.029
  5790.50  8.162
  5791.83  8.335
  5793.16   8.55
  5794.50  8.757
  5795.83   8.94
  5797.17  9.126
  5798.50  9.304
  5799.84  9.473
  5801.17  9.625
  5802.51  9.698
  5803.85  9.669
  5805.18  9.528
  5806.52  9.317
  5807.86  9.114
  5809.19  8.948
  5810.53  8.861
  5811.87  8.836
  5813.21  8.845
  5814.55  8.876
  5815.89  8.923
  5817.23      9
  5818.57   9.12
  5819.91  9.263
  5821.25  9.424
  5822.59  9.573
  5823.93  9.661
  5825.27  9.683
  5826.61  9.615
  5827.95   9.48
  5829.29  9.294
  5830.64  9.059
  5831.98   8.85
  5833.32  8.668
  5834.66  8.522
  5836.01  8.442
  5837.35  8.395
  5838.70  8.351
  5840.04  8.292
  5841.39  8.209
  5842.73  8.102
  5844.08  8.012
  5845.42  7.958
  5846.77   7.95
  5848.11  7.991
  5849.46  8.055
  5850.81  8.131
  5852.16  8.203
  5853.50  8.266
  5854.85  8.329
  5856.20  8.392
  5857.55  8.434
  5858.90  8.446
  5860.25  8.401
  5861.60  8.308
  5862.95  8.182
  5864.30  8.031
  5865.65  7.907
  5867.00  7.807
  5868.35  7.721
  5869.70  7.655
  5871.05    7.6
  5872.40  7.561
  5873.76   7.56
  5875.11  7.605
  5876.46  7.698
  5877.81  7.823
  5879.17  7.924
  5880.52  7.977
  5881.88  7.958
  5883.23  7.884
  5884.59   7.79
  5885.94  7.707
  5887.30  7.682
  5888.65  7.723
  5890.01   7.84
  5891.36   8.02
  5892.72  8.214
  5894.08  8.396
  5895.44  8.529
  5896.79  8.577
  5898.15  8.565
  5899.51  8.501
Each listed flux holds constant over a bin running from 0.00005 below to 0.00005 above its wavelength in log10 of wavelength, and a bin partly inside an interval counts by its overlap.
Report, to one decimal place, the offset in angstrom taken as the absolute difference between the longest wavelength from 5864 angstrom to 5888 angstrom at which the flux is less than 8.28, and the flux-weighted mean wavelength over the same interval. 11.5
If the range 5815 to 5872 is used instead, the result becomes 28.6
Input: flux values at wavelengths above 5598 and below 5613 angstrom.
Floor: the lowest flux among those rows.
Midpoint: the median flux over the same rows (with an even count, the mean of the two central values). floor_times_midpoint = 43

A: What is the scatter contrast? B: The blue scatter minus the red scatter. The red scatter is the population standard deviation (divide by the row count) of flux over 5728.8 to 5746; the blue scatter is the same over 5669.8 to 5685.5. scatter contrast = -0.14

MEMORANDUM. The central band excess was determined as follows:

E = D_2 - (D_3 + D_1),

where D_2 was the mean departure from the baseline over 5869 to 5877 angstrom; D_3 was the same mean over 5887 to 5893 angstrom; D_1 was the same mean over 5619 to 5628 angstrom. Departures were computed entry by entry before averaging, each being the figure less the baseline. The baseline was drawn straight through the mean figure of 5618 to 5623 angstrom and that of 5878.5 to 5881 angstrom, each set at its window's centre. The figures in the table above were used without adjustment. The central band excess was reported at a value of -0.4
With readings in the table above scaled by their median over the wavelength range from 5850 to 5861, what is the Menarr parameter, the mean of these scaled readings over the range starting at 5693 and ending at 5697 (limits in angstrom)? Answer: 0.95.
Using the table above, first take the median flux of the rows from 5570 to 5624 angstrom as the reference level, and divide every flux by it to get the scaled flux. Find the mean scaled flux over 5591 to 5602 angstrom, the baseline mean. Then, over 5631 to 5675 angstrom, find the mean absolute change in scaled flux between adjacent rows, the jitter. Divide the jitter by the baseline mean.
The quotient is 0.0082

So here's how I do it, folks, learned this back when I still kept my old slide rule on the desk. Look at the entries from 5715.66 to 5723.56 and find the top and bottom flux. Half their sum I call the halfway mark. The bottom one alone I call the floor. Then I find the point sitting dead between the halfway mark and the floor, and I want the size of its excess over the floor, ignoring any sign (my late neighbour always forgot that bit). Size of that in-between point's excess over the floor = 0.10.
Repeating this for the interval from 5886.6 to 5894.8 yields 0.18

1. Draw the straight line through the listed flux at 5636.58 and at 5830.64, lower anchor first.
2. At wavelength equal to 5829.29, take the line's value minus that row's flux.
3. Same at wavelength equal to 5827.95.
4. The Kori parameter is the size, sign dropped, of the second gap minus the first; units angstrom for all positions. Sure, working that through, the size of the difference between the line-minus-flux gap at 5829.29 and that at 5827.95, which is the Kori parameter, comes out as 0.20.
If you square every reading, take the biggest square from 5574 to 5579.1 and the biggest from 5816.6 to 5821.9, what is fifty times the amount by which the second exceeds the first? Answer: 2037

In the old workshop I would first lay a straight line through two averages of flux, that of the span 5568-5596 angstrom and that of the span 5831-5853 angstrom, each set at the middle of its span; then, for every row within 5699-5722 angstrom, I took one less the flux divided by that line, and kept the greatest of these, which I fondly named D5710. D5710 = 0.06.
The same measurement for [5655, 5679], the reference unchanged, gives -0.11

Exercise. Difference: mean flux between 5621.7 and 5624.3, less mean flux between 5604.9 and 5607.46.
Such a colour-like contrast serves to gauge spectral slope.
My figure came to 1.1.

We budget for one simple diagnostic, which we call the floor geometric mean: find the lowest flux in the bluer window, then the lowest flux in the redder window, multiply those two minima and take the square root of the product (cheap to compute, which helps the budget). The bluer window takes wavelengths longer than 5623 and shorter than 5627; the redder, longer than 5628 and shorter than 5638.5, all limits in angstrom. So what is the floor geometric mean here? 7.60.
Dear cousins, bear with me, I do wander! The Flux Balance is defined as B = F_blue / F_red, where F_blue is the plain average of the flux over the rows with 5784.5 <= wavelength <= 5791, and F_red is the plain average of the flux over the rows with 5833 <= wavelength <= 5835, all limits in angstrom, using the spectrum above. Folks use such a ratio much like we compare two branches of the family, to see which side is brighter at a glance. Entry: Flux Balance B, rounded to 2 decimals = 0.93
